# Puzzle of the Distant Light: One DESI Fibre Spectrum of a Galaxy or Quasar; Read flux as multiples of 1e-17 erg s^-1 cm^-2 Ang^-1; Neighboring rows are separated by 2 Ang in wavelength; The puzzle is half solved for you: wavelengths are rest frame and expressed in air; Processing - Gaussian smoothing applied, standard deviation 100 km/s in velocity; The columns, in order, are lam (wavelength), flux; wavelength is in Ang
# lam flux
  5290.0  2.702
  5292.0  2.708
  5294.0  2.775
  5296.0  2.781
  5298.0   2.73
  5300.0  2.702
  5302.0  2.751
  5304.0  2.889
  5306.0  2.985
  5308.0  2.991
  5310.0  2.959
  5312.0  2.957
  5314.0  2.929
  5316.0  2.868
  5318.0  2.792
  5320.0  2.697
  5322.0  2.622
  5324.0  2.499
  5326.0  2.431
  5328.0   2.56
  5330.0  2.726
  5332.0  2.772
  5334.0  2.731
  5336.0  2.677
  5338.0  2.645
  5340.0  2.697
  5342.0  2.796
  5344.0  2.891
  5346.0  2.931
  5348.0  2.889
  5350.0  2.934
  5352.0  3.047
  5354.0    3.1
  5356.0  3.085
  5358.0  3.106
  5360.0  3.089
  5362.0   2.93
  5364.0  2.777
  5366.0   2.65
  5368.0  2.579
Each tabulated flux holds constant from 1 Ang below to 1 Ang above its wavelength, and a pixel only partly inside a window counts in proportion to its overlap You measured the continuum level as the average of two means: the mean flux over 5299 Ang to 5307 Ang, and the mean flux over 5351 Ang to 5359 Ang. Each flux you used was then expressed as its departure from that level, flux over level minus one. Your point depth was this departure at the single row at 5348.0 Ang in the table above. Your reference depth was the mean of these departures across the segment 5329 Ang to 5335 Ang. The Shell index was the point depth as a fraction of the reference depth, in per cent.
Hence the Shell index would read 32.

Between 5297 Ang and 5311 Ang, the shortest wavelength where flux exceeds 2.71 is 5298.0 Ang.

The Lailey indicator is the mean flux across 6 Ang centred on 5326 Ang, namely 2.50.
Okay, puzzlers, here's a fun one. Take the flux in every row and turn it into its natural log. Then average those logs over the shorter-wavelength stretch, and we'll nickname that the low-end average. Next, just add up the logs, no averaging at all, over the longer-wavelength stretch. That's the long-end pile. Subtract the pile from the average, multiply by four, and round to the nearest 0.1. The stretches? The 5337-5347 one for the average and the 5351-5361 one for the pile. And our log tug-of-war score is -18.4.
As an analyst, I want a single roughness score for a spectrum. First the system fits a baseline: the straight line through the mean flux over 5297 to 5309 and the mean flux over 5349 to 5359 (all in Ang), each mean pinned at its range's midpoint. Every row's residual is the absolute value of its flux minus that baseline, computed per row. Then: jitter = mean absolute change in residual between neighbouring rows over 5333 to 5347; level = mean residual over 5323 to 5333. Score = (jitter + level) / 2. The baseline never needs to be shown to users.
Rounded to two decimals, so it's 0.20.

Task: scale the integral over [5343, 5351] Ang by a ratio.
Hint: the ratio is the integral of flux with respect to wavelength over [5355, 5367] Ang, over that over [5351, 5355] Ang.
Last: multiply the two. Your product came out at 66.8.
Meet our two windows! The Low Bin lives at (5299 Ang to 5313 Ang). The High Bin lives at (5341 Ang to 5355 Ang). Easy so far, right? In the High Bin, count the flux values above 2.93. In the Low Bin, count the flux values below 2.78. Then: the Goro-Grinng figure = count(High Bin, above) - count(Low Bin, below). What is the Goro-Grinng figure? 2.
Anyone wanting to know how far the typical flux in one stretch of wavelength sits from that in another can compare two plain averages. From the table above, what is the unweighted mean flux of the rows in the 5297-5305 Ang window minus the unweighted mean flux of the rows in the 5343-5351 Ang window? -0.14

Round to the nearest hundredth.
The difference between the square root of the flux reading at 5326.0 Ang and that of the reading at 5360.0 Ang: -0.20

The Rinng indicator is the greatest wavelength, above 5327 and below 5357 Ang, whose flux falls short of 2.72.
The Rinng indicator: 5340.0 Ang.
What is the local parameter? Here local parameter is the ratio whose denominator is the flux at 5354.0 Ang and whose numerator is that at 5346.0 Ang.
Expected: 0.95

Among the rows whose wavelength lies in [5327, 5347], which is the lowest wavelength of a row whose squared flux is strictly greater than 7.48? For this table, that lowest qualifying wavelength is 5332.0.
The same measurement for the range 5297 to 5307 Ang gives 5302.0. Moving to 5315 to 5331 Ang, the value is 5316.0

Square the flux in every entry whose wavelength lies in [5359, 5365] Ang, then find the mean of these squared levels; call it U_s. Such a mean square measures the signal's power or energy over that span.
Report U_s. 8.6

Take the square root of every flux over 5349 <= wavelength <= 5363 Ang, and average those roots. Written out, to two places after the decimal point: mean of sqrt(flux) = 1.74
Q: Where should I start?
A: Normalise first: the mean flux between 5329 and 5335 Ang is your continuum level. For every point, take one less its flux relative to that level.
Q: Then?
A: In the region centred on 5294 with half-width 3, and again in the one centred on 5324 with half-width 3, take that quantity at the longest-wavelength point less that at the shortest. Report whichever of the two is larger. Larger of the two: 0.070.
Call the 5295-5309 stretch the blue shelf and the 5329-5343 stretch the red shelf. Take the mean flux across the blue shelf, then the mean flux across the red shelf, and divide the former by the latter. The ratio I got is 1.04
